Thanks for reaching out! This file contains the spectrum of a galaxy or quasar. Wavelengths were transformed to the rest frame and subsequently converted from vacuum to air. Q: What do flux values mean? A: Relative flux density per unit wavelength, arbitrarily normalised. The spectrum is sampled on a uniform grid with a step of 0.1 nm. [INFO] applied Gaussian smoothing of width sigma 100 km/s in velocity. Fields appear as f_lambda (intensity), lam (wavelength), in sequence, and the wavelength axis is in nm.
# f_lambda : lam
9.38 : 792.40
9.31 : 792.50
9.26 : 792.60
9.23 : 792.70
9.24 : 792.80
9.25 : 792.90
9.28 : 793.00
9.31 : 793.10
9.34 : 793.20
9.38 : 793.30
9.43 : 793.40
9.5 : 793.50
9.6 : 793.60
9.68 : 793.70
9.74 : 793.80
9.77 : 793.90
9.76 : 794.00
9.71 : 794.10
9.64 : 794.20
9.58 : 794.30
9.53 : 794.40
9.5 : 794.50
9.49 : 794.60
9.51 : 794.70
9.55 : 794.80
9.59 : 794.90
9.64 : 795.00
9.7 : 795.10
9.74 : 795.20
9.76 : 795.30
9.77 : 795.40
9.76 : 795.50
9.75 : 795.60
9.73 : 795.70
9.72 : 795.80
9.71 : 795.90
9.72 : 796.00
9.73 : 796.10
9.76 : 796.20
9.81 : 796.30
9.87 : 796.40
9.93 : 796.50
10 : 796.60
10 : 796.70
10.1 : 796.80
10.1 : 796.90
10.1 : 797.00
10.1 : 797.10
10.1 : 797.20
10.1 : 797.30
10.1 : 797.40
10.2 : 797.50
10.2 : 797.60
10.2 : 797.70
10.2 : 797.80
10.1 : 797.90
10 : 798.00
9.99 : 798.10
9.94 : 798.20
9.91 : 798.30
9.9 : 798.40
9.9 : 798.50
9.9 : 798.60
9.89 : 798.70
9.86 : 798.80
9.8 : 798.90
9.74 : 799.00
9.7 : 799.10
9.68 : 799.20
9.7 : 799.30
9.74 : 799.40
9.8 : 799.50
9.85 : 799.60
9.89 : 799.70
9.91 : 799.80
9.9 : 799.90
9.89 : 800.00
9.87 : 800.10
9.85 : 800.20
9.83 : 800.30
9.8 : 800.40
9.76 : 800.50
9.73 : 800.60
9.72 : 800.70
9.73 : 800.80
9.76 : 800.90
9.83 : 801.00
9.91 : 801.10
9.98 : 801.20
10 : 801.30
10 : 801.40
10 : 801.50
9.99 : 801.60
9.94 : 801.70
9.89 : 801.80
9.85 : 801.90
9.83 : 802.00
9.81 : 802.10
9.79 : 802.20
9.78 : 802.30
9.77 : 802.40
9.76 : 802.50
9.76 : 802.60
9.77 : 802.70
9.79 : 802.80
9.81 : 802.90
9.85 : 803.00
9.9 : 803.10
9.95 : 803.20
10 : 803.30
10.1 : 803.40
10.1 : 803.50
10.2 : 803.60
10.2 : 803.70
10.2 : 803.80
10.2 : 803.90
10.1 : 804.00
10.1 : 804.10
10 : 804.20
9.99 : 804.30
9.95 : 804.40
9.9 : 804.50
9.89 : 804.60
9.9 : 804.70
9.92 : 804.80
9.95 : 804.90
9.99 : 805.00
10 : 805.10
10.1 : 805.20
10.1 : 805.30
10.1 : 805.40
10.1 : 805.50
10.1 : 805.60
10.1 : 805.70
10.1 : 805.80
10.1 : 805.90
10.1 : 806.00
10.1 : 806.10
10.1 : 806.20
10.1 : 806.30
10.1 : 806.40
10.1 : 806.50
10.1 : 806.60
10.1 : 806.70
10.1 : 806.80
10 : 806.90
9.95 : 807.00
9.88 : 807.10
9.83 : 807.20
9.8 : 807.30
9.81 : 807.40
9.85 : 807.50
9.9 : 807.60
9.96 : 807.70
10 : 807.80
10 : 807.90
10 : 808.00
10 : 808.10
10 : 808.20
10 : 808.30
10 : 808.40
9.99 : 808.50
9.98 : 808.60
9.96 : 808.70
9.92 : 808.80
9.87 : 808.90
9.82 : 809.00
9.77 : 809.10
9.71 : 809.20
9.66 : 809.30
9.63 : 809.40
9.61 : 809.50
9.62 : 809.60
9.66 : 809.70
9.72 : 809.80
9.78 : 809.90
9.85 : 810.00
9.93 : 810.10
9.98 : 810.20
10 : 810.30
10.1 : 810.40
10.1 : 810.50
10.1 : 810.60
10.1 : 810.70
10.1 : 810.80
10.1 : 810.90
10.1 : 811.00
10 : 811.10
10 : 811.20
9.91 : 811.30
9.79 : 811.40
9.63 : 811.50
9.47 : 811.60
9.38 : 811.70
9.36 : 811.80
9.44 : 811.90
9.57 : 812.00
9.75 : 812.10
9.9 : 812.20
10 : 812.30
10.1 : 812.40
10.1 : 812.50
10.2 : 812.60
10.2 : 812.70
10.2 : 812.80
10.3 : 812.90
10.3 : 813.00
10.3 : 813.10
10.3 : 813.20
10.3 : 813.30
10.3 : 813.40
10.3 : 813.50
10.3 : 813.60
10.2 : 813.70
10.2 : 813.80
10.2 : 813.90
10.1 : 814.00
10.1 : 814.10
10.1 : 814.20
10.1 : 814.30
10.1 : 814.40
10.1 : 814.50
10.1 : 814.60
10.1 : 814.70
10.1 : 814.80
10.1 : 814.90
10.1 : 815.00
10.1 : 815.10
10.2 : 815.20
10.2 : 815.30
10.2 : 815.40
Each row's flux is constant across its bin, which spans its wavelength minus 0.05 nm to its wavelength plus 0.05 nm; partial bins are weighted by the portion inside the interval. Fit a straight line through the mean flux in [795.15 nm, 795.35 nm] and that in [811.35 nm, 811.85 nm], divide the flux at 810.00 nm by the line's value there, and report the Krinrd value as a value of 1.03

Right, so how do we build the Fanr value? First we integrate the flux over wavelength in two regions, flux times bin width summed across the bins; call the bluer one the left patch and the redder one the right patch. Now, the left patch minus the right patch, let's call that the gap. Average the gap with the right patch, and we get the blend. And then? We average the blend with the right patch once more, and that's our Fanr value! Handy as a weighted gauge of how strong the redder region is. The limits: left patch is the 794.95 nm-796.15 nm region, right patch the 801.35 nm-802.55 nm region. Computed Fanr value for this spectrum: 8.84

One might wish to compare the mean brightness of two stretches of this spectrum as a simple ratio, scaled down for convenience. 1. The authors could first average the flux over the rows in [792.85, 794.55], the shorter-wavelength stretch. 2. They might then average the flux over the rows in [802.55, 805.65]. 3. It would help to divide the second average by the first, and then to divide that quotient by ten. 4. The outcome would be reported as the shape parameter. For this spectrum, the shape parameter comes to 0.105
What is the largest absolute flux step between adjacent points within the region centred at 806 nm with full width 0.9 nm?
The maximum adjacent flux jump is 0.00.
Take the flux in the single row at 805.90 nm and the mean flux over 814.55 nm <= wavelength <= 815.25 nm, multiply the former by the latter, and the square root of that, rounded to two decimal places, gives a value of 10.11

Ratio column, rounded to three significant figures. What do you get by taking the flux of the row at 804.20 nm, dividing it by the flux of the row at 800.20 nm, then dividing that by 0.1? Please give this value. 10.2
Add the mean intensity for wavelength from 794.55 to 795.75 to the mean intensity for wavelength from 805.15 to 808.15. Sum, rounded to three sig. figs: 19.7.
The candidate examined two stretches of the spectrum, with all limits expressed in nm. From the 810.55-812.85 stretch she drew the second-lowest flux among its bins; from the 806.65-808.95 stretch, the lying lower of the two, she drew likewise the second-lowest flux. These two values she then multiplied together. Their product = 92.0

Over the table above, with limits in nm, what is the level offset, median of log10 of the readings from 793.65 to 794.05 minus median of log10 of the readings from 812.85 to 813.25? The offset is -0.024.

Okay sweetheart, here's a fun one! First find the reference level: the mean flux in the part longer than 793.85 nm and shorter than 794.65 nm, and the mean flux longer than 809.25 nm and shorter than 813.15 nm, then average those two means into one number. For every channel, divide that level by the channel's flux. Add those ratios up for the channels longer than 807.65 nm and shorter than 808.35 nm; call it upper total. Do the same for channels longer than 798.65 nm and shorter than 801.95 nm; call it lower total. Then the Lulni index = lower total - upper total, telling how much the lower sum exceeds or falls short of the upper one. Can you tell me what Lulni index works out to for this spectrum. 26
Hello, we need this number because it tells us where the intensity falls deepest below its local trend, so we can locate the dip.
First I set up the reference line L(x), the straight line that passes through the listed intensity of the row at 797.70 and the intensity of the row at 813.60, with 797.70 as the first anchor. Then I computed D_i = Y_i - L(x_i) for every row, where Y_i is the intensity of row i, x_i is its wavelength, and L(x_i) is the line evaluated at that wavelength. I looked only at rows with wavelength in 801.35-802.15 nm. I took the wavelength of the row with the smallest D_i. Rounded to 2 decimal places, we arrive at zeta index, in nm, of 802.10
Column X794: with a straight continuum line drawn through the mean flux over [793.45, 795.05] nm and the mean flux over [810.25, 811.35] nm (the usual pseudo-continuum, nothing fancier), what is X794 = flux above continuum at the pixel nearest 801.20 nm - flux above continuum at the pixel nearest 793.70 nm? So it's 0.10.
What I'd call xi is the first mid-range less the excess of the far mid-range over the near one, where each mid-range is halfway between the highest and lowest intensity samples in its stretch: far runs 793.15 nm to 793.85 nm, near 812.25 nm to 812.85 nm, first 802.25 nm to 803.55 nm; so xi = 10.5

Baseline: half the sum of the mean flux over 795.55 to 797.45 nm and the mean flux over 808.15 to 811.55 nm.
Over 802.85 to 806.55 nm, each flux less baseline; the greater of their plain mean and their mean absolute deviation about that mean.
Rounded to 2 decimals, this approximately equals 0.14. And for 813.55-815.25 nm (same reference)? 0.23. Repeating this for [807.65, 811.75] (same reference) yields 0.16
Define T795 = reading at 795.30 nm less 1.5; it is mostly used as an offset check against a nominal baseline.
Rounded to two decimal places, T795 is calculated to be 8.26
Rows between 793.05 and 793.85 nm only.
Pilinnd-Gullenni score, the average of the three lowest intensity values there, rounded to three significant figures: 9.34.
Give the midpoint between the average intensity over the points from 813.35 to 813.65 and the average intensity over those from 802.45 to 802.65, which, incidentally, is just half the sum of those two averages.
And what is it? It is 10.0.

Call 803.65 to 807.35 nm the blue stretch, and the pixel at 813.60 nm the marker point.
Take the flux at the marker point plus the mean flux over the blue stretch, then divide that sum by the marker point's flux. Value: 1.975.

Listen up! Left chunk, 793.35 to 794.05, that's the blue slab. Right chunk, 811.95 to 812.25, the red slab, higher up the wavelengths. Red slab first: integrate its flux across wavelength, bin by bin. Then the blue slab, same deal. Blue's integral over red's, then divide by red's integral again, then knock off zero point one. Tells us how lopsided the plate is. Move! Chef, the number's 0.69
